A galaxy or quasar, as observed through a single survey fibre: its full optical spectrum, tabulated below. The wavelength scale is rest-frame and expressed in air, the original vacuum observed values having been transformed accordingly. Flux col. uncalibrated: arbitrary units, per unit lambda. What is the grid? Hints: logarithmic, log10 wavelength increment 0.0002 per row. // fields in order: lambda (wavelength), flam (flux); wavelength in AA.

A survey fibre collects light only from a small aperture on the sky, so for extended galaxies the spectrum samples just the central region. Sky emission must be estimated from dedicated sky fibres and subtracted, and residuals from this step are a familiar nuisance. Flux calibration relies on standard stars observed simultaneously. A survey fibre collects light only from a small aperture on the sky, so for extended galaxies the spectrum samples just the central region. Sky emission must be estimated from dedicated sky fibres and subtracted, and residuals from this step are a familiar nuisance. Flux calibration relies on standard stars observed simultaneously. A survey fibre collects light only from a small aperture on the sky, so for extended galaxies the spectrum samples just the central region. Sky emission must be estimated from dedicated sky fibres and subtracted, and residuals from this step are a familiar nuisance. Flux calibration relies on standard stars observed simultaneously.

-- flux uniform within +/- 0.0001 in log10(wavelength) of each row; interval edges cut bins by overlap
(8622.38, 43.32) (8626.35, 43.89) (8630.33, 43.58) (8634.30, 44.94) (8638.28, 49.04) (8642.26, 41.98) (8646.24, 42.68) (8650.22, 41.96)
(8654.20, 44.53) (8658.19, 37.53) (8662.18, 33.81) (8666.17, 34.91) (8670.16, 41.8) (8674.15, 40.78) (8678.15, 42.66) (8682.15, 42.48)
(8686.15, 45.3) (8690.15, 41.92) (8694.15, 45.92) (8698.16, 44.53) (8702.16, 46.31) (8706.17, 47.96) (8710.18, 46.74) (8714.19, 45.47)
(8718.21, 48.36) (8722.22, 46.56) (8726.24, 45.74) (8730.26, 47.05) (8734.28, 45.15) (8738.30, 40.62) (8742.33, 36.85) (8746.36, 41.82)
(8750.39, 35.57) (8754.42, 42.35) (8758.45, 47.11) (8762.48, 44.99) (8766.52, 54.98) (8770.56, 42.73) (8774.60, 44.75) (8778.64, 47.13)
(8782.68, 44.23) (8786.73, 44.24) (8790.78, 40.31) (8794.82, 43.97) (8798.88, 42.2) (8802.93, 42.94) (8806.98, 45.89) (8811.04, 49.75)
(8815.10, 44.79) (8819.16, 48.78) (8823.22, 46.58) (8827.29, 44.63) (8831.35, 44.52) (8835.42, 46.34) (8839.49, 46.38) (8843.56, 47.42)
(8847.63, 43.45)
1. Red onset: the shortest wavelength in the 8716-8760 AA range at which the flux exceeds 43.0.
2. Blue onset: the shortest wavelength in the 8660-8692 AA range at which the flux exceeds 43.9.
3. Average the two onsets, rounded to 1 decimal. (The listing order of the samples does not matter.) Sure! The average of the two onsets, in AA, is 8702.2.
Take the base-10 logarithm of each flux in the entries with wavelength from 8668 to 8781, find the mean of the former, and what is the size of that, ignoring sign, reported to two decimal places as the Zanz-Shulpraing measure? 1.65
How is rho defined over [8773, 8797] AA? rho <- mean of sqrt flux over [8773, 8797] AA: 6.64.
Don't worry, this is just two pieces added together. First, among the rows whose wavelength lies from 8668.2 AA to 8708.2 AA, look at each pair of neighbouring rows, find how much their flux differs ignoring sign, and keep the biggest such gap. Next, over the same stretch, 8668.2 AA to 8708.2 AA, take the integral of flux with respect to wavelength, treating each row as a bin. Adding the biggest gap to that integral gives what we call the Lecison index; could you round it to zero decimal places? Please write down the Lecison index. 1763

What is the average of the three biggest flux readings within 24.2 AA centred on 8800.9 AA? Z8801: 46.5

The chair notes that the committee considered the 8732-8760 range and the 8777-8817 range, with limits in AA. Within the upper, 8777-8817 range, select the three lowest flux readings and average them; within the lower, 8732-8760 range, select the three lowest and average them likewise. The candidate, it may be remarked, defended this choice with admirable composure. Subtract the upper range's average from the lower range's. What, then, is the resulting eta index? -4.1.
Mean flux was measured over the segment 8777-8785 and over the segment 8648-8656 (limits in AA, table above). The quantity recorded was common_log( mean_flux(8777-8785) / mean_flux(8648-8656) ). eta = 0.02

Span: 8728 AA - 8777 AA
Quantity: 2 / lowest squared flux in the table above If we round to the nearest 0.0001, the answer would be 0.0016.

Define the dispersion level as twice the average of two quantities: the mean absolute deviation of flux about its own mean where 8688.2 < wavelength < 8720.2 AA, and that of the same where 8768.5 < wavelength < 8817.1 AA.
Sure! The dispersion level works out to 3.2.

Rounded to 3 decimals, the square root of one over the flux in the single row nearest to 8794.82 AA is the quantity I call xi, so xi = 0.151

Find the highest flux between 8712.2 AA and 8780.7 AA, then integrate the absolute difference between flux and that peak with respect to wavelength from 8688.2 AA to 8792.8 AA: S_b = 1087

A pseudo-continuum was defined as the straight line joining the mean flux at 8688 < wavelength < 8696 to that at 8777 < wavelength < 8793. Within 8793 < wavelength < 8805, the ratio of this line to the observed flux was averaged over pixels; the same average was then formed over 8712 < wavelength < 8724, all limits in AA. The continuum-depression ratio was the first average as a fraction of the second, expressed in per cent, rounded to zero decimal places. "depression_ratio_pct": 109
